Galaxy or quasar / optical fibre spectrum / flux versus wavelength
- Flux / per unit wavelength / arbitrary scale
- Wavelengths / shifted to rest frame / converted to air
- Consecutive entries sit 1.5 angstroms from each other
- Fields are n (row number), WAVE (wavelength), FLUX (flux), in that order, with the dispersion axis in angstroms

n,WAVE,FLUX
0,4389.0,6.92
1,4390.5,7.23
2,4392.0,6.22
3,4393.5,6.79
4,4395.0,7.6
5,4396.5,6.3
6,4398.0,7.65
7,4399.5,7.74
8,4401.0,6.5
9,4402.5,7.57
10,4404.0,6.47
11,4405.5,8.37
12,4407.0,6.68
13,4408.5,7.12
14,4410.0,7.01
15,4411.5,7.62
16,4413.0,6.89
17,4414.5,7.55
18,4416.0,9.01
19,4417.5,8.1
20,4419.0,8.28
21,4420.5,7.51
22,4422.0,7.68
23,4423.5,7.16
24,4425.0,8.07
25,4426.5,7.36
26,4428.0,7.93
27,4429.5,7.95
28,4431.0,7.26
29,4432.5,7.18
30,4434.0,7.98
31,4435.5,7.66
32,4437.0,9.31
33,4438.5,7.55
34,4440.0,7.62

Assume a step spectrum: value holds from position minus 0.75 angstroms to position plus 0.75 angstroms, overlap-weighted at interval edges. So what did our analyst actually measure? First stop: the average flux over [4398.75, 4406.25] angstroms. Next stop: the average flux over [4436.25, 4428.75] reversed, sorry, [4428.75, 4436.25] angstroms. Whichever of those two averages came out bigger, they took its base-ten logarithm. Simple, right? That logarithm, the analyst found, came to 0.881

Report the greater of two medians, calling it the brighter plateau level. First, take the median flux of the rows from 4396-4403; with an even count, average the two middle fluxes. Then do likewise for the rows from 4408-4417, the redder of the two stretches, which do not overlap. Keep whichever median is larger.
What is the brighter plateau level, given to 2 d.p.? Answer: 7.57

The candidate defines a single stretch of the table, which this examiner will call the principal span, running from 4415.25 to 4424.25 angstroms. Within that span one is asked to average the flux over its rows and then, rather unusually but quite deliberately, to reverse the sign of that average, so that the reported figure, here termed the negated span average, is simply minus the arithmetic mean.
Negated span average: -8.0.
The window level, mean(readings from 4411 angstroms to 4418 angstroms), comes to 7.8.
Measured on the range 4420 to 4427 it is 7.6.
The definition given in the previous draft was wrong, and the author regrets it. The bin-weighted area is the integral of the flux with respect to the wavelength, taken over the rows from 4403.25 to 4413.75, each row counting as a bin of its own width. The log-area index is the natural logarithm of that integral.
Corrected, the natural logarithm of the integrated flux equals 4.32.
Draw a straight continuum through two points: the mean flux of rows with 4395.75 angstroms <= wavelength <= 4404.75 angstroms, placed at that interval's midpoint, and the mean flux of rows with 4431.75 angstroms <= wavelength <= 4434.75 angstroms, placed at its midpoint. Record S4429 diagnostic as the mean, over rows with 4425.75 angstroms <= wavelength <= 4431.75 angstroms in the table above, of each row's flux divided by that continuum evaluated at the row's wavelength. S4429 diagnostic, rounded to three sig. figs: 1.02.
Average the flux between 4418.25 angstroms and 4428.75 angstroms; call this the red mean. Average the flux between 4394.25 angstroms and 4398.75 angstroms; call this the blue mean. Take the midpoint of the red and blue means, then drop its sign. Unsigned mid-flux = 7.45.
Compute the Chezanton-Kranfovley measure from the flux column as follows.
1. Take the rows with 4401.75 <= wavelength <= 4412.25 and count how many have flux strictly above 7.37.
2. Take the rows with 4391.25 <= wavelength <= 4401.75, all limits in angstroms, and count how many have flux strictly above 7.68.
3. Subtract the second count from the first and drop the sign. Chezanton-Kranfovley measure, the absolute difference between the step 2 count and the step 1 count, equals 2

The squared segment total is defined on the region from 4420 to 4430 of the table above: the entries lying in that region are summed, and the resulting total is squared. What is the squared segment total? 2879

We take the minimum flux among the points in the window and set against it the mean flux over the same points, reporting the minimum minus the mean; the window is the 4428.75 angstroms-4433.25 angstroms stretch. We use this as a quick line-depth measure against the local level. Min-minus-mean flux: -0.28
